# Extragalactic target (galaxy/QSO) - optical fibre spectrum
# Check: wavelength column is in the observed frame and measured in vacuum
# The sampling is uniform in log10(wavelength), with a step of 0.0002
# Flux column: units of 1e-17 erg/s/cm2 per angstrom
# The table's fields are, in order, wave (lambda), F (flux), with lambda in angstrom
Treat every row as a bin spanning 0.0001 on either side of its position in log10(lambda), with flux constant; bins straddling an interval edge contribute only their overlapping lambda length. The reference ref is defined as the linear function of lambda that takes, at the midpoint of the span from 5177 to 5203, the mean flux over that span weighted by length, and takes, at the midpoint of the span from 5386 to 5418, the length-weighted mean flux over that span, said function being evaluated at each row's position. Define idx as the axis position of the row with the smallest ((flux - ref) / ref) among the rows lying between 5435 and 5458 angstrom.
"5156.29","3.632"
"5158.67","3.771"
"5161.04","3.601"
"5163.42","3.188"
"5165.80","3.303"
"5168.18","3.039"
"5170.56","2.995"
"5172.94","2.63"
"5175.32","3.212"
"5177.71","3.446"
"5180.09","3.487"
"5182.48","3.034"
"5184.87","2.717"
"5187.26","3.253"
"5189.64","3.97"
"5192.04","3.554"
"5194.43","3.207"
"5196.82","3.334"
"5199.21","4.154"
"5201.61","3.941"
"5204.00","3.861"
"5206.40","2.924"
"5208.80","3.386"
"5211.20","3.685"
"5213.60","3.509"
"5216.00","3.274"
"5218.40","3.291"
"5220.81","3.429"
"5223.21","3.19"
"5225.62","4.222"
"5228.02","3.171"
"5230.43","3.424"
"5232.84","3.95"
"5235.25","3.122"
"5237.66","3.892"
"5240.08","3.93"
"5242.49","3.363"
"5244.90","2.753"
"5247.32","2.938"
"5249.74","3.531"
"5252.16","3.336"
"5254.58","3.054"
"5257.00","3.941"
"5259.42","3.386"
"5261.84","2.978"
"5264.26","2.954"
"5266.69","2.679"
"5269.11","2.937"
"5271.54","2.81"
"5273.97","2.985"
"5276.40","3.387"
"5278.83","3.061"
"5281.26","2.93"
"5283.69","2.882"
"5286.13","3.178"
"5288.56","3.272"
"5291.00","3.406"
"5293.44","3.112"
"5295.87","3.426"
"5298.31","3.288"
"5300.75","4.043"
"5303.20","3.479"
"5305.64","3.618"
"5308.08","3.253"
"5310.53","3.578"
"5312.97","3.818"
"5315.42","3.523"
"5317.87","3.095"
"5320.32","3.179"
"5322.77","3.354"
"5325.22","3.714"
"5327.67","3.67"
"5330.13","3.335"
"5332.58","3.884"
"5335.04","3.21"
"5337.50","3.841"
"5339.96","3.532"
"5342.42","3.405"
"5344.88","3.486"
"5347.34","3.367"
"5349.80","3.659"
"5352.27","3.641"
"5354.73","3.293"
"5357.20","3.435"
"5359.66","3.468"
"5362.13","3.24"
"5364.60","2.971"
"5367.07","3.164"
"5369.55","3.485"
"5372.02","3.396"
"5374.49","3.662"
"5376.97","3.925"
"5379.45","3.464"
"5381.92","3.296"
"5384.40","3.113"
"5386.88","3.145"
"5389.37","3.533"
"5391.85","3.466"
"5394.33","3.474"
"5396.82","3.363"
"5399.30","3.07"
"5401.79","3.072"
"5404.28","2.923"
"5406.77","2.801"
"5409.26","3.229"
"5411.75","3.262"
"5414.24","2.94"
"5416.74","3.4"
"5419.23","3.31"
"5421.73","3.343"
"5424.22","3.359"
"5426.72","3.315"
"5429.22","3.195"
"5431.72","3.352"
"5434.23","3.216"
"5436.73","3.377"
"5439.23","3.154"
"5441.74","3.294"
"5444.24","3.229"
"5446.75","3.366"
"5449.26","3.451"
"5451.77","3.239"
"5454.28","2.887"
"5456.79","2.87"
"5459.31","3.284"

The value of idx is 5456.79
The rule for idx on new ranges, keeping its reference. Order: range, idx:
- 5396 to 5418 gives 5406.77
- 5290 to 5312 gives 5293.44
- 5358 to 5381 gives 5364.60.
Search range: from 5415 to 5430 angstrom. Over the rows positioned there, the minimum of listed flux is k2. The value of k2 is 3.195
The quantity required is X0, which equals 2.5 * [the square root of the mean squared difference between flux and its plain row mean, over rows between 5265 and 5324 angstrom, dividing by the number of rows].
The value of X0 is 0.8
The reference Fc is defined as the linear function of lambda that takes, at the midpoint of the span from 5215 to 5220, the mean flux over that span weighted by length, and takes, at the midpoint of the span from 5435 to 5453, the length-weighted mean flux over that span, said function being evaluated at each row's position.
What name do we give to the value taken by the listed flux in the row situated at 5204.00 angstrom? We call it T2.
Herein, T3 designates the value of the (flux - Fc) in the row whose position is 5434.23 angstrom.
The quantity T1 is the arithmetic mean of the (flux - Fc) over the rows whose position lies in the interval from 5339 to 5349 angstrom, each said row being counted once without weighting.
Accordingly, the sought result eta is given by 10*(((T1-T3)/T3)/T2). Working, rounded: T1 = 0.15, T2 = 3.861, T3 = -0.08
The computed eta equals -7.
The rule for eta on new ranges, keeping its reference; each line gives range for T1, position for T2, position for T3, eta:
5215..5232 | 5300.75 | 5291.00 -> 1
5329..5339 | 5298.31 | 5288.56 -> -40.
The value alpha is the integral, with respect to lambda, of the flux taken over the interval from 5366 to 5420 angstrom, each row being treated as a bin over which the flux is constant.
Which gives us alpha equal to 178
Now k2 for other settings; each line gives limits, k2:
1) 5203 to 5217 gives 2.924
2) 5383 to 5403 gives 3.07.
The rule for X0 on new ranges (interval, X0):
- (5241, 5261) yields 0.9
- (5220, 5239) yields 1.0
